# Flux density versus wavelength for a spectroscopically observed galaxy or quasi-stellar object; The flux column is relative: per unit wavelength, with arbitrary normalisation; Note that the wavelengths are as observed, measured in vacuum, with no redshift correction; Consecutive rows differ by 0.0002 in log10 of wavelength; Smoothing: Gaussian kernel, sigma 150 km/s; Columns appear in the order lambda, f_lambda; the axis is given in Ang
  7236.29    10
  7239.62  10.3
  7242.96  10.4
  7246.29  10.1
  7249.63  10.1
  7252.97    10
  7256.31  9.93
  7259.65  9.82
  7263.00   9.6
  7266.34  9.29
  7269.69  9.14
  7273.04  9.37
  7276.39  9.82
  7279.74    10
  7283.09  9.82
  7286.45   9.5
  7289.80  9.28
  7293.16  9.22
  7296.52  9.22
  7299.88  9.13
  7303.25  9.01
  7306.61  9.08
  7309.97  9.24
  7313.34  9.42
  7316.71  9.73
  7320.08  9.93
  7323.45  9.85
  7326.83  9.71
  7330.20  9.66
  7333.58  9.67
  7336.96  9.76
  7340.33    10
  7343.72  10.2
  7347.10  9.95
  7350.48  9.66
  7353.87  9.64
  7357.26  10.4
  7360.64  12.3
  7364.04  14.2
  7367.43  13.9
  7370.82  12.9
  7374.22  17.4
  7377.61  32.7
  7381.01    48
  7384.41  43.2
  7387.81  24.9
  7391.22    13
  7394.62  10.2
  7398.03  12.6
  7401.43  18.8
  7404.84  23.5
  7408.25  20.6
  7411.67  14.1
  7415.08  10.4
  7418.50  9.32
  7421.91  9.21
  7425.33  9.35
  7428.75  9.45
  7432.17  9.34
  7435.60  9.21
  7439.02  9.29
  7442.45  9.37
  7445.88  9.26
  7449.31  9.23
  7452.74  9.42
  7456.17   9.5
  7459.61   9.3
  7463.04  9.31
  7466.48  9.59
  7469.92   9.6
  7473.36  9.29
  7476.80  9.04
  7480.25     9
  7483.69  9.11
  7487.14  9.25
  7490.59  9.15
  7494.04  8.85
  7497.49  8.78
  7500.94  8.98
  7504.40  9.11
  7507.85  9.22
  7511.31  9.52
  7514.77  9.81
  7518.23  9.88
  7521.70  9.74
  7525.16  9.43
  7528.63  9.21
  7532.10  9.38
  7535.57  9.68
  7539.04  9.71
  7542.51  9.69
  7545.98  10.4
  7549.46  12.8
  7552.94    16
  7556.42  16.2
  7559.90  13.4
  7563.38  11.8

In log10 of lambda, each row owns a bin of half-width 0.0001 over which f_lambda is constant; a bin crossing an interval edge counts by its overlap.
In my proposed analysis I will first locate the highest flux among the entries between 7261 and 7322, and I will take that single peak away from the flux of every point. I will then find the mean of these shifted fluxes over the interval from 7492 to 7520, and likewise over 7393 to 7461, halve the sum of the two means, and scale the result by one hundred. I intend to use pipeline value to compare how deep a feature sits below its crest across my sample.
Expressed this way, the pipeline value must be 42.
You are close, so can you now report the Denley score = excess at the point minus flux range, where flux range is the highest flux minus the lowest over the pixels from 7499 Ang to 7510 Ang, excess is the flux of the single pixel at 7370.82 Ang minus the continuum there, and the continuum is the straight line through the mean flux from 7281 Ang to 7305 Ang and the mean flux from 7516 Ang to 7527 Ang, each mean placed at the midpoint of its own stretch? 3.2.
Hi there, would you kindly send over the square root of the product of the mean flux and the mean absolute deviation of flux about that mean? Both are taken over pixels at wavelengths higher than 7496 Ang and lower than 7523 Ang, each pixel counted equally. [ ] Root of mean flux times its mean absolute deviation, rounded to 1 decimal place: 1.8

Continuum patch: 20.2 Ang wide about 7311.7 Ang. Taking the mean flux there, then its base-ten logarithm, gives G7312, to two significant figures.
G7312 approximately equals 0.97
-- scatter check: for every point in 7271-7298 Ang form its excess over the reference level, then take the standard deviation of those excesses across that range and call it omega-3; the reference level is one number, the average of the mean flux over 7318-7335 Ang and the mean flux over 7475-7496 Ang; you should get 0.3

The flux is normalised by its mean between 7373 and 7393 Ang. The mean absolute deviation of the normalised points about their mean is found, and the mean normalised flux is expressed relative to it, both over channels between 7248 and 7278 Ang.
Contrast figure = 34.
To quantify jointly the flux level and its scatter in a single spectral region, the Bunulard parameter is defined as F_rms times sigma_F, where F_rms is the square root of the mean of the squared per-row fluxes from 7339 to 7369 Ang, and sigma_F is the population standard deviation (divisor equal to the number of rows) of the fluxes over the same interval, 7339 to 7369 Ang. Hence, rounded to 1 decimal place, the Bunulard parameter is 19.5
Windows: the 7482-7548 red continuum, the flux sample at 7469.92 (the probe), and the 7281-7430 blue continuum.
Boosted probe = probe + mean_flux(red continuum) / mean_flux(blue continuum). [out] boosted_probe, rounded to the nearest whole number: 10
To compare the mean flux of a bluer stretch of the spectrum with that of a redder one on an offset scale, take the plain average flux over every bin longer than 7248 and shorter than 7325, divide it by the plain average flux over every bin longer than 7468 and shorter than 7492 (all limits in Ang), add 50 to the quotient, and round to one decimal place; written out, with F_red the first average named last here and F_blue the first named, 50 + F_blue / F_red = 51.0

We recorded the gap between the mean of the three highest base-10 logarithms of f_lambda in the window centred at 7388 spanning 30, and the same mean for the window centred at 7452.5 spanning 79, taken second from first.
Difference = 0.62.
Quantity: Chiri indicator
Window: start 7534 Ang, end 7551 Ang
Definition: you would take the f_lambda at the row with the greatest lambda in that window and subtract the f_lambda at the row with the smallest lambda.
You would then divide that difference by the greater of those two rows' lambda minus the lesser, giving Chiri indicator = 0.22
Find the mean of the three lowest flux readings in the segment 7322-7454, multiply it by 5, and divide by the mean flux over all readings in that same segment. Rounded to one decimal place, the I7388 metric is 3.2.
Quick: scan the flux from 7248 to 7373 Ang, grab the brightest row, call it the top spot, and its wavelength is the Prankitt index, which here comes 7364.04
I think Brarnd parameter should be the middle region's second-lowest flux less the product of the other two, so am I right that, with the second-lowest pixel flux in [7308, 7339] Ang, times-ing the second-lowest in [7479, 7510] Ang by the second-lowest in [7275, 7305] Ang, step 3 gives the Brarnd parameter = -71.4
